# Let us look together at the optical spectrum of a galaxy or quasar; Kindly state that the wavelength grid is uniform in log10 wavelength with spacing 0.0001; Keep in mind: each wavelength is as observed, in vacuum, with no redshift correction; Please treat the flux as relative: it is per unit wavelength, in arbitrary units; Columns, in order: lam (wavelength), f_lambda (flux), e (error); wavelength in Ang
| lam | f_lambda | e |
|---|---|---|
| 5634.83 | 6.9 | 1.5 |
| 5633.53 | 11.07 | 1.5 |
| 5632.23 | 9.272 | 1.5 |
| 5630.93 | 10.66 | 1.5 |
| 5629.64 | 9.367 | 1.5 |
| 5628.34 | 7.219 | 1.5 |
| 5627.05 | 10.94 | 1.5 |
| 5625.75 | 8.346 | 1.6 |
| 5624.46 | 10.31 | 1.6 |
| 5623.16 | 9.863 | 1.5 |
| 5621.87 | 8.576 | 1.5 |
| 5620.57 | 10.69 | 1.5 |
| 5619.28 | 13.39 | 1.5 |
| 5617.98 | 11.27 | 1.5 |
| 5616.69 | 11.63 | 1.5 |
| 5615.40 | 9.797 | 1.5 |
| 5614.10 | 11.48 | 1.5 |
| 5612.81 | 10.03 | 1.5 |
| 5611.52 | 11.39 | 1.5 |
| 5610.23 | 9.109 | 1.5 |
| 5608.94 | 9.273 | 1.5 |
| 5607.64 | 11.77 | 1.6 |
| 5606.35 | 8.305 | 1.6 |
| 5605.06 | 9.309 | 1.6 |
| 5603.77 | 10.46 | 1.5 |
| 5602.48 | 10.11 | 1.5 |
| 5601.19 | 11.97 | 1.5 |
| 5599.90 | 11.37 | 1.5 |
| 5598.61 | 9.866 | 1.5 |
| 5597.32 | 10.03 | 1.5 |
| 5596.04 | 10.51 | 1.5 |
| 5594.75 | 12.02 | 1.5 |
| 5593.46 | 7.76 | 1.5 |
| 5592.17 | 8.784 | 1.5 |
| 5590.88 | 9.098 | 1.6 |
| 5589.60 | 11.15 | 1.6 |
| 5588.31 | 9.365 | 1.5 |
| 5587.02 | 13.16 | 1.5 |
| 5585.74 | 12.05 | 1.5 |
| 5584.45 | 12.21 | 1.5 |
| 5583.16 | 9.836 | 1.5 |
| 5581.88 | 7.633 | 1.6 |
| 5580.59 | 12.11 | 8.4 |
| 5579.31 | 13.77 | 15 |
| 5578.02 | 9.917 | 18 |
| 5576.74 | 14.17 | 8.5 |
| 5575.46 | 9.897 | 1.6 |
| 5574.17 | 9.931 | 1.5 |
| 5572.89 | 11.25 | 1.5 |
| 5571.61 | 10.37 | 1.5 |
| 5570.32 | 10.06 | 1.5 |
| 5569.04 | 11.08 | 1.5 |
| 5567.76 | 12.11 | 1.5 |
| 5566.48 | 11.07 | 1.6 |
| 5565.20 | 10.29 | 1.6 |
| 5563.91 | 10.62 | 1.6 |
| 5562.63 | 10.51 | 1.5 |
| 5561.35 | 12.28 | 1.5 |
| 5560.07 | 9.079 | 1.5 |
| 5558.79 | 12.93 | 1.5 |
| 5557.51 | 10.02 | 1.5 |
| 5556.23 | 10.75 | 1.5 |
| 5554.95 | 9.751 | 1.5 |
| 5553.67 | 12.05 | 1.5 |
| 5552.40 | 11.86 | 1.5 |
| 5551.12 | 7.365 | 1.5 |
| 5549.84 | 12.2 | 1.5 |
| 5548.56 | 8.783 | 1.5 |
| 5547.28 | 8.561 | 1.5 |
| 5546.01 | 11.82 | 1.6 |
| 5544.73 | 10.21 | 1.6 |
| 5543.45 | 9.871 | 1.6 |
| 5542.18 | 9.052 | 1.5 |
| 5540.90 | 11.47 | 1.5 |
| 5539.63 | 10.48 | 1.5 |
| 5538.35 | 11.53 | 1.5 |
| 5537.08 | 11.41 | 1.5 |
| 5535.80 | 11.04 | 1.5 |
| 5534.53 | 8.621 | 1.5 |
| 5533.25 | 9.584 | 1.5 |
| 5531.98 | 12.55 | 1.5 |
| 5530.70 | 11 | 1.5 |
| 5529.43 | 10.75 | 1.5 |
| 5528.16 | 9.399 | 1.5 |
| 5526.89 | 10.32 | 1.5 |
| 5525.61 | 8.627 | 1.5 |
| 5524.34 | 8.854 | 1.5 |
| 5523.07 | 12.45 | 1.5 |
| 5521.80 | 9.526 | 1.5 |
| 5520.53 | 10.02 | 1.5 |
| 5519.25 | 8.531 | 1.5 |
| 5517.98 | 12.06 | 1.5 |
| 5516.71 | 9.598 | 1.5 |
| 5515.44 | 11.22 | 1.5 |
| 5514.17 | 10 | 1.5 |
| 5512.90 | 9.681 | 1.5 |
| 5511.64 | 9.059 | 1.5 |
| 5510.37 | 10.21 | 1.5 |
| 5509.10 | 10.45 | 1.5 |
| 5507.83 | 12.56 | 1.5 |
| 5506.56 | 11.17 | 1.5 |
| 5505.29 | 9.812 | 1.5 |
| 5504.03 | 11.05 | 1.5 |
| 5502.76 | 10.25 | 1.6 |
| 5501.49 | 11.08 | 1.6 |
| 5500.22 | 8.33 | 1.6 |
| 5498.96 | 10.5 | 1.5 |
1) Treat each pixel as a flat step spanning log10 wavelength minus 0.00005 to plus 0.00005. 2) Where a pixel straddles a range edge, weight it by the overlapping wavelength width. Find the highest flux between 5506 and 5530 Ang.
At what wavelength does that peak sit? 5507.83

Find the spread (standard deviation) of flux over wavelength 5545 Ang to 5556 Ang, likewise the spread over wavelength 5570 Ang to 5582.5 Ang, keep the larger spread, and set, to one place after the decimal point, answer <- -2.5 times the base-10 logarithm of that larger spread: -0.7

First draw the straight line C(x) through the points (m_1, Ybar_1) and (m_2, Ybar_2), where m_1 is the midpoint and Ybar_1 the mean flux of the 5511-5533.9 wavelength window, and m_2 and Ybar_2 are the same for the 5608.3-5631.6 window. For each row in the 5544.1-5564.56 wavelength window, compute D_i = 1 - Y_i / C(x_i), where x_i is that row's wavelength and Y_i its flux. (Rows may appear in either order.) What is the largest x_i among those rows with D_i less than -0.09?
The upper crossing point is 5561.35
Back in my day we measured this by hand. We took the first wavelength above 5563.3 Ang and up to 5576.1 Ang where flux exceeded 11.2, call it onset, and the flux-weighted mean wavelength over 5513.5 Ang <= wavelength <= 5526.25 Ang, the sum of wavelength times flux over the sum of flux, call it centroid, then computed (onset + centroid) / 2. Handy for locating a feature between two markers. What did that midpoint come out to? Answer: 5543.8 Ang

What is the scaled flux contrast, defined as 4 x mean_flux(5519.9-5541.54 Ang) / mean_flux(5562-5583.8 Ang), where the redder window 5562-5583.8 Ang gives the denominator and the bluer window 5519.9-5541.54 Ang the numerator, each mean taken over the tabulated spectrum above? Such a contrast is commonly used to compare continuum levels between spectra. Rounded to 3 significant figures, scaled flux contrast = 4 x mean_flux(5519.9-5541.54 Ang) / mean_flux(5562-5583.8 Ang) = 3.85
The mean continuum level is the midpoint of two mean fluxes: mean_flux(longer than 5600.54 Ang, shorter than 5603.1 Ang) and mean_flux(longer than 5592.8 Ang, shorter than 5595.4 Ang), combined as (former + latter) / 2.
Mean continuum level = 10.5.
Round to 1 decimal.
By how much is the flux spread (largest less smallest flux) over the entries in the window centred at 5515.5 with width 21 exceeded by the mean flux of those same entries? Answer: 6.2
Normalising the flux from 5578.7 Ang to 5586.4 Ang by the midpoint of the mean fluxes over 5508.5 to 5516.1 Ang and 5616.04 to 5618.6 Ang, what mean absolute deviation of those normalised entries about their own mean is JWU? 0.16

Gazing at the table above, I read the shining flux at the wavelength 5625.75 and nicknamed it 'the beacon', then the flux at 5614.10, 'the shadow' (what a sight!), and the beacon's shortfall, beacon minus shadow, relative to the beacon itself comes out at -0.38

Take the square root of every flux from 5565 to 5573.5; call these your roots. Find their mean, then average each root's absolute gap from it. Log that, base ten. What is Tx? -1.07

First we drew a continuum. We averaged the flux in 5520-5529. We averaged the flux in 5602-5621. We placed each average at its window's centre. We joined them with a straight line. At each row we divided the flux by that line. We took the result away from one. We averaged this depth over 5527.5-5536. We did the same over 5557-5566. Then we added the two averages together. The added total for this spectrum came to -0.11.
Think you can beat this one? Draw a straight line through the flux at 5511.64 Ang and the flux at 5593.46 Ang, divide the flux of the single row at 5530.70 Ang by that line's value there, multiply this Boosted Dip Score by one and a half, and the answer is 1.88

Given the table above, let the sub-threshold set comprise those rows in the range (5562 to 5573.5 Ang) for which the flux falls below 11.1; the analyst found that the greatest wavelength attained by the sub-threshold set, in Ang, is 5571.61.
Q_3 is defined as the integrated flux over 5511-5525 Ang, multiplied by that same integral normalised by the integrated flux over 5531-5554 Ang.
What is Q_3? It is 83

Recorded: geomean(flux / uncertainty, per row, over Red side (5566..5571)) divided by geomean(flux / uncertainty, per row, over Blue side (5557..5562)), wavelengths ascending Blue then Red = 0.99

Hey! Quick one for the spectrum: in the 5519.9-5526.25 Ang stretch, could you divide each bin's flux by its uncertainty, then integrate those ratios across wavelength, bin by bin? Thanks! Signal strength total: 41.9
